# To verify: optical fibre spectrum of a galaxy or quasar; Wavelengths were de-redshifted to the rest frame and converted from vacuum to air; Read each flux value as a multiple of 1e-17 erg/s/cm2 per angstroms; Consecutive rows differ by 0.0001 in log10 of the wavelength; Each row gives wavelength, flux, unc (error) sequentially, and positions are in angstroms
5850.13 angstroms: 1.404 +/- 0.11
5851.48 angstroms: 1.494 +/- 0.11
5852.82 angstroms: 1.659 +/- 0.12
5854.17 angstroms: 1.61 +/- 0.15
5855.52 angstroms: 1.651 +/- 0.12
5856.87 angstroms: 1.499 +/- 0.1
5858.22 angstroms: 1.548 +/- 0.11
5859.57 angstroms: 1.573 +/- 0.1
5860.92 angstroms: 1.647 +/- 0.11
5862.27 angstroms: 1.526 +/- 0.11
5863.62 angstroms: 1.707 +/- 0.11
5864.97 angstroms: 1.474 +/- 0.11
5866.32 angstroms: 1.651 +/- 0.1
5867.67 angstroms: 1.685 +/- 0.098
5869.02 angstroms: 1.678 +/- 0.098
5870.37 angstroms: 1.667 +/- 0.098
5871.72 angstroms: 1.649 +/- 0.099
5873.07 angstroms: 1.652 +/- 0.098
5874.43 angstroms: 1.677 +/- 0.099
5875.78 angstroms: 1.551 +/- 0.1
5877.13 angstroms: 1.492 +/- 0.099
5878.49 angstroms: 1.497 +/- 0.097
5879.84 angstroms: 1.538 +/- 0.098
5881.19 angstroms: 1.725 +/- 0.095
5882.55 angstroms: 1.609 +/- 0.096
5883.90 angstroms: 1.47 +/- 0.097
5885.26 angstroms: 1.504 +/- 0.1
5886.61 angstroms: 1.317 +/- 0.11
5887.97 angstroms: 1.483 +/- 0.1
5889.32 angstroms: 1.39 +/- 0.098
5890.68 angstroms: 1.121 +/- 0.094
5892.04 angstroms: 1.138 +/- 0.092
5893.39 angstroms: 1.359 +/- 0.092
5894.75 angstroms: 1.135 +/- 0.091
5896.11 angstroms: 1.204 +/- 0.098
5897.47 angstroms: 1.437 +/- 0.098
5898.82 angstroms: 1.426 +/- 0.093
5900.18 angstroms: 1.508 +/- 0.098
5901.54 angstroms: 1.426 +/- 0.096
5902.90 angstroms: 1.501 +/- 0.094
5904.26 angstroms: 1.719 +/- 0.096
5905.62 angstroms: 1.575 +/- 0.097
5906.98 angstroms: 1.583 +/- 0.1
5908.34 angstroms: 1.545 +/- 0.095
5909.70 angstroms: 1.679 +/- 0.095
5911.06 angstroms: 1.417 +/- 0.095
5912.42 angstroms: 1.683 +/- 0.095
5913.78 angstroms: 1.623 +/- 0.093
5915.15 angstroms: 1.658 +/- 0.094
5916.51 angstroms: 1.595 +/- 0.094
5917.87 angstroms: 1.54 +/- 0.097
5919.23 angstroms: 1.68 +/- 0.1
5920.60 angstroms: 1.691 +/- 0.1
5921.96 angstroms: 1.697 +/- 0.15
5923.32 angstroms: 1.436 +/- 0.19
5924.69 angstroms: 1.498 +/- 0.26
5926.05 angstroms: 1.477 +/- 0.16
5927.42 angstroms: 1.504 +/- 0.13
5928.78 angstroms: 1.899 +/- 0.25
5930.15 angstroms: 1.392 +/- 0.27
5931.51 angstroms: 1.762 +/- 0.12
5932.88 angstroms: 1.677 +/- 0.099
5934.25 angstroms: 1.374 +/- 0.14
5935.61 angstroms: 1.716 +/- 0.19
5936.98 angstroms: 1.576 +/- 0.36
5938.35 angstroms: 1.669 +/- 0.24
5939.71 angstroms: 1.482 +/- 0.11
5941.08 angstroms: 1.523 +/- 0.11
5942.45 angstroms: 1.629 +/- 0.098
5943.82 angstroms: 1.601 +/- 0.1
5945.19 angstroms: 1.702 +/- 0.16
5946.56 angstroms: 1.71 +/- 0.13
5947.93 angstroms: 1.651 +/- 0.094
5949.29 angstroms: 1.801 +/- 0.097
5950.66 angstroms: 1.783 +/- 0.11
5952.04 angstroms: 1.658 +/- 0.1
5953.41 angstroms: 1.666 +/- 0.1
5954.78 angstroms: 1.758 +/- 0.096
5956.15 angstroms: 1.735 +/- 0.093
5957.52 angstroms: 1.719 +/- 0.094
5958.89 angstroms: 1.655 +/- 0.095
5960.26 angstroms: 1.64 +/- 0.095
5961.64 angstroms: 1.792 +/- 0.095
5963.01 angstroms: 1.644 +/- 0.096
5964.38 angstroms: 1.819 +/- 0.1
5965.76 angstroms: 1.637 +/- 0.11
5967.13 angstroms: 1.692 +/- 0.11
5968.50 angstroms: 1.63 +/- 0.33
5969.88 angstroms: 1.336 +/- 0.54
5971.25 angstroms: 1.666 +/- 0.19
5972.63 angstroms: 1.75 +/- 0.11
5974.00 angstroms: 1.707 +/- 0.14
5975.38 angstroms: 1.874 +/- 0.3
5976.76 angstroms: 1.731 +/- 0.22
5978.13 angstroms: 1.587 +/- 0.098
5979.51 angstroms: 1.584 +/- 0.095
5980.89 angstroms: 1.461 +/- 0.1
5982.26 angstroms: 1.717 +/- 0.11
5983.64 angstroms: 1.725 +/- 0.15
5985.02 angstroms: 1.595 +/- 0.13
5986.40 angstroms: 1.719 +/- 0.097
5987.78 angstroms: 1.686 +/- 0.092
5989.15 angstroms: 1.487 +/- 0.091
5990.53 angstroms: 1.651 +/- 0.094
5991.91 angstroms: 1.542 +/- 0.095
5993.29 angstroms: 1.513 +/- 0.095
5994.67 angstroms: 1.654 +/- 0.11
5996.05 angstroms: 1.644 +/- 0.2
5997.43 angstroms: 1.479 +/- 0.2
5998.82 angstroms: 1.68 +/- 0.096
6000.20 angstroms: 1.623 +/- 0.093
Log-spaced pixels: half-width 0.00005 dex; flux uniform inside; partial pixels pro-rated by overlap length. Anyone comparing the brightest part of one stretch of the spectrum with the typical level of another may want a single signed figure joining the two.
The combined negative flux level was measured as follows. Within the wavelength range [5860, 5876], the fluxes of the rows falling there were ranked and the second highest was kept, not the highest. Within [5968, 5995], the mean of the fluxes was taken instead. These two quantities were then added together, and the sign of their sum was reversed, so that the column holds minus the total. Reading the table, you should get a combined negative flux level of -3.32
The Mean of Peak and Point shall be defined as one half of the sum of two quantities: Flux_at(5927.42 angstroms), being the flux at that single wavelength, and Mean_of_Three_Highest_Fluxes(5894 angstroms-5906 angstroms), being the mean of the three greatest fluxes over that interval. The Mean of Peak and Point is 1.55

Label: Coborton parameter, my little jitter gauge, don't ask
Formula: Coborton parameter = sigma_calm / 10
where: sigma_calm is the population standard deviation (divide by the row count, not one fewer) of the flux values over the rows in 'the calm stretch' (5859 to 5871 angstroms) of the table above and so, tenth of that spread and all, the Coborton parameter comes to 0.0076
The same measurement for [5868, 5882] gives 0.0080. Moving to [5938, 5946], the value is 0.0077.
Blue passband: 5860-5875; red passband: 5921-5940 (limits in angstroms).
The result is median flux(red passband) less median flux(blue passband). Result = -0.11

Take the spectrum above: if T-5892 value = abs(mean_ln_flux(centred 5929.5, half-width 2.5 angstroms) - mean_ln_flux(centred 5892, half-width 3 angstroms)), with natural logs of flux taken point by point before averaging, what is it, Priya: 0.29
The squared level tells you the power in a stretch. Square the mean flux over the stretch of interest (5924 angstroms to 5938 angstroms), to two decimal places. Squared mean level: 2.52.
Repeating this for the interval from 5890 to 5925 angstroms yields 2.24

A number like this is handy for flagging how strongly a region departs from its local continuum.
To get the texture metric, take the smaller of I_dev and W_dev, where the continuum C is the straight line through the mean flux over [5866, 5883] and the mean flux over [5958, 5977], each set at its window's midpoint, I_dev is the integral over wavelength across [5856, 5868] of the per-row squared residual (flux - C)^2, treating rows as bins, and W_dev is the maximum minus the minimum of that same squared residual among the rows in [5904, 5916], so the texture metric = 0.052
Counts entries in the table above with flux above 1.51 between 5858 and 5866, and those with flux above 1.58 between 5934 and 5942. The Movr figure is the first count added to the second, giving 7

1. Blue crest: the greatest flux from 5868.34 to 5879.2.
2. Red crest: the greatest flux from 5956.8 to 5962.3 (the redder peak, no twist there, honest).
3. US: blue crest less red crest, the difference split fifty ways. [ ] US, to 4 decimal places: -0.0023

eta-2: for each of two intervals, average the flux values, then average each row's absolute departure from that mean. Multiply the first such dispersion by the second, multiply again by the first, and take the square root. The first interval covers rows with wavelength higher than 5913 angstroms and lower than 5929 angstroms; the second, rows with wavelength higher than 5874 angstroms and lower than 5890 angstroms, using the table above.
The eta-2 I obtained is 0.0287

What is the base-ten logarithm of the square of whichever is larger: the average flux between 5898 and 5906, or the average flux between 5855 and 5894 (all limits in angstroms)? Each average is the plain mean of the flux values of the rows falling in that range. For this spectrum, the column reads 0.37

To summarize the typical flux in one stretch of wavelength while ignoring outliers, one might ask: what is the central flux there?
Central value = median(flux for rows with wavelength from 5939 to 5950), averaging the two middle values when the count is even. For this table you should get 1.64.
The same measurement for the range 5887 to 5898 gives 1.28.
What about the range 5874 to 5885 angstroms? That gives 1.54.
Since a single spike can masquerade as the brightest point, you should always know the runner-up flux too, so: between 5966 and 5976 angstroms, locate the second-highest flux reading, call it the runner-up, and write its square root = 1.32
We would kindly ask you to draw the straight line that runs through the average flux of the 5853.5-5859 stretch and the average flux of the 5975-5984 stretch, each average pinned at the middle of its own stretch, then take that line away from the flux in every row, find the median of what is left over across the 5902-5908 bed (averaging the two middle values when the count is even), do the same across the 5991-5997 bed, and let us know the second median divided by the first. 2.5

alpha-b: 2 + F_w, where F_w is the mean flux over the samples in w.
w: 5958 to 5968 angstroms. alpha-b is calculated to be 3.70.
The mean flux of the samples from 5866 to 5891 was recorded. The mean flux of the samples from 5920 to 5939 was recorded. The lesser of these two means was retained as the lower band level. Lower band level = 1.55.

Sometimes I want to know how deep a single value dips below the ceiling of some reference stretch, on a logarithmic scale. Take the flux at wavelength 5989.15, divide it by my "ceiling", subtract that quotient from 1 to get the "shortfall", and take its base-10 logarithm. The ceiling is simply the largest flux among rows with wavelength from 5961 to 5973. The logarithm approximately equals -0.74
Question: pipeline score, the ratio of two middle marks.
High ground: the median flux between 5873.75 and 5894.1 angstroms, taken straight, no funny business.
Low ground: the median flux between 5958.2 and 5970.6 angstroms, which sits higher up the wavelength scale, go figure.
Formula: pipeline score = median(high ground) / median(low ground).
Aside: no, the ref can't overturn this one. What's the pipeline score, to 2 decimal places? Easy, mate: 0.91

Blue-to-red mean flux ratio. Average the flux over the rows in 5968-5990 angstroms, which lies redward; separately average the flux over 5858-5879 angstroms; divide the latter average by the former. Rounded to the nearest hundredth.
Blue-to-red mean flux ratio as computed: 0.98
